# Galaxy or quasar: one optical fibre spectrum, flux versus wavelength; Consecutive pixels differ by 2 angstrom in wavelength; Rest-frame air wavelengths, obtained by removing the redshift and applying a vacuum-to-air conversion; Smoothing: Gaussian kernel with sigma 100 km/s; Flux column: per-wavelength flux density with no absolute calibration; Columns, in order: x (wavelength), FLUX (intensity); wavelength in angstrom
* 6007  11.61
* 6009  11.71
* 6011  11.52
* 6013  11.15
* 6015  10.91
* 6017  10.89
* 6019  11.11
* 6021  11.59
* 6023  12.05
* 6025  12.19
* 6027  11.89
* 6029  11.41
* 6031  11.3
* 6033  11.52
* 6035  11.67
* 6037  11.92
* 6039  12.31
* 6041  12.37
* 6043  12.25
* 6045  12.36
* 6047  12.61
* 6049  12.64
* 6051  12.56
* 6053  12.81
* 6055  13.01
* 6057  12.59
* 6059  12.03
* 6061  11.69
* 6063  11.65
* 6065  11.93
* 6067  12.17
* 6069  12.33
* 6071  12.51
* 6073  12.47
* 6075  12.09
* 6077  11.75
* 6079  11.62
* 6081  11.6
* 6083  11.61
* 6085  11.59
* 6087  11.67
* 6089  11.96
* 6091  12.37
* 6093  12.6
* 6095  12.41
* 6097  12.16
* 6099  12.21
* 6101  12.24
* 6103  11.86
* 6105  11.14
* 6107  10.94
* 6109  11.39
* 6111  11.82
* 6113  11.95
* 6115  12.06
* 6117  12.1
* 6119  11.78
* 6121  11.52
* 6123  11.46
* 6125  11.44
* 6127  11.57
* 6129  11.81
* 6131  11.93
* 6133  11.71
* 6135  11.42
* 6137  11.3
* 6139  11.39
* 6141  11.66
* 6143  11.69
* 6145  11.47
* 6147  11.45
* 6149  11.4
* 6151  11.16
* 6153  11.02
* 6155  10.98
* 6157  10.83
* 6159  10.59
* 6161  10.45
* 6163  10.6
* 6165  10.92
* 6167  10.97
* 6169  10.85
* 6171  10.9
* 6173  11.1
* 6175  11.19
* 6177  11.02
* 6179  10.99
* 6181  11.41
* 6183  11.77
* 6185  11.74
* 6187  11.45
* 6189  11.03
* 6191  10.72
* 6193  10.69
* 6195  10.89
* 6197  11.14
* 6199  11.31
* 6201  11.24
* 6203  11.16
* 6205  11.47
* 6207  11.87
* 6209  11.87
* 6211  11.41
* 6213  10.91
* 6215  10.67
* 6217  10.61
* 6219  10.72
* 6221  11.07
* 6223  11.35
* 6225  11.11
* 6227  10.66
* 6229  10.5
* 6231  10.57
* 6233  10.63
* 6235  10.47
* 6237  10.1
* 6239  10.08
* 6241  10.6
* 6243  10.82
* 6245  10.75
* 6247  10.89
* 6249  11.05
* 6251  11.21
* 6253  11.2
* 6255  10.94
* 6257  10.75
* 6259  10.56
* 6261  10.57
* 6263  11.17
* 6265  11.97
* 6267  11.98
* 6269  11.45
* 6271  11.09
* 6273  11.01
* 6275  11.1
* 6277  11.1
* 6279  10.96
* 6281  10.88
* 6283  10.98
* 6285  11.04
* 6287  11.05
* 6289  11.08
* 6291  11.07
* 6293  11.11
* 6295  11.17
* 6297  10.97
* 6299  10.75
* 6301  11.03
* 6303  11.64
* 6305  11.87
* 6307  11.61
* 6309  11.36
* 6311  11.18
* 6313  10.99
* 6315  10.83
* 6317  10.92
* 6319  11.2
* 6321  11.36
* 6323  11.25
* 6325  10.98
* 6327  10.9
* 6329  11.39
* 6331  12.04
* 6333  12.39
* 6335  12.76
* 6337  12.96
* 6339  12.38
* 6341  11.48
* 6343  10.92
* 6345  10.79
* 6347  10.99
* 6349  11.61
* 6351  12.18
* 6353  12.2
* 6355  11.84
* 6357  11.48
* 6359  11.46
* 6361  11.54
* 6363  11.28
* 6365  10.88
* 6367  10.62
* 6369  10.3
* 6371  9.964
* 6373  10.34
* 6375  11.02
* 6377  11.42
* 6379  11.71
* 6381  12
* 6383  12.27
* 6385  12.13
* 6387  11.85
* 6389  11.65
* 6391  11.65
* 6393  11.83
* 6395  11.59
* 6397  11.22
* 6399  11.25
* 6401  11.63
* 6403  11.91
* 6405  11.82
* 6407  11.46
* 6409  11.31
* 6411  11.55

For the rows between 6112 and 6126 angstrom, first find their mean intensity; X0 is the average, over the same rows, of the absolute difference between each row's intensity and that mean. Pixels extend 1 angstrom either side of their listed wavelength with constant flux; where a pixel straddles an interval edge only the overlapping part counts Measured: 0.244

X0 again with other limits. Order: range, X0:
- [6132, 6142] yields 0.151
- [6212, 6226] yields 0.220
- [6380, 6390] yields 0.184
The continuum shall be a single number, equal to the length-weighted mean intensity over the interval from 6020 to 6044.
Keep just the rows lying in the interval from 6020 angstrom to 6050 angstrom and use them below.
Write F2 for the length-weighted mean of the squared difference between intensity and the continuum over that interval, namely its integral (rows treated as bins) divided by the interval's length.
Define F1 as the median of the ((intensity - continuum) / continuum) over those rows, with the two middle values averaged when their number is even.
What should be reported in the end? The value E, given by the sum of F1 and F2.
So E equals 0.21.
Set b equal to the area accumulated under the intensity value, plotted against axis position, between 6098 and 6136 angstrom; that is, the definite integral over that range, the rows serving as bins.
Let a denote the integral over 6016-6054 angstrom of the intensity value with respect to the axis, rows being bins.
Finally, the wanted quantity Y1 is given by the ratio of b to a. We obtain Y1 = 0.98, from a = 455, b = 445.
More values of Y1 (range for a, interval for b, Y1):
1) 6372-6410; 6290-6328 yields 0.96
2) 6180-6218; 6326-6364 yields 1.04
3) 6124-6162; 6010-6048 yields 1.04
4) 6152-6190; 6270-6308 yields 1.01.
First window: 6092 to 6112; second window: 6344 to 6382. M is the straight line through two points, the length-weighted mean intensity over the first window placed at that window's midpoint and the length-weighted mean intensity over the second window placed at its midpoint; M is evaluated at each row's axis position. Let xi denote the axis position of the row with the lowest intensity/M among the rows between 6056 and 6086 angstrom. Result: 6085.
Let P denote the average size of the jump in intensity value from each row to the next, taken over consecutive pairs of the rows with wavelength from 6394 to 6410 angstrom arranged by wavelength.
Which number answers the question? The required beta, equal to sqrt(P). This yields 0.49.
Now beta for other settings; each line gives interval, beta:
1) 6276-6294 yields 0.24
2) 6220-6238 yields 0.47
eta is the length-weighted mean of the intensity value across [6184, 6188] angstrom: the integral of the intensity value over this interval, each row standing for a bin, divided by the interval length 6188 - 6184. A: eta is 11.6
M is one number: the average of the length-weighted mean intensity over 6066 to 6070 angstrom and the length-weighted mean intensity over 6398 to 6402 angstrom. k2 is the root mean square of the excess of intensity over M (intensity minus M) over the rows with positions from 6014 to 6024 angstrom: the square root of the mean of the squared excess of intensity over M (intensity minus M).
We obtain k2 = 0.7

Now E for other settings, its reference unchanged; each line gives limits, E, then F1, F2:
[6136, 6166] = 0.64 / -0.060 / 0.70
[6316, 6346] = 0.54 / -0.043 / 0.58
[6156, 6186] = 0.78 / -0.076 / 0.86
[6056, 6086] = 0.14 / 0.005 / 0.14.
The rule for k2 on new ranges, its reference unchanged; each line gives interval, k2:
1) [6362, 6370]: 1.1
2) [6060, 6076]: 0.4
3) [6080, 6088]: 0.2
